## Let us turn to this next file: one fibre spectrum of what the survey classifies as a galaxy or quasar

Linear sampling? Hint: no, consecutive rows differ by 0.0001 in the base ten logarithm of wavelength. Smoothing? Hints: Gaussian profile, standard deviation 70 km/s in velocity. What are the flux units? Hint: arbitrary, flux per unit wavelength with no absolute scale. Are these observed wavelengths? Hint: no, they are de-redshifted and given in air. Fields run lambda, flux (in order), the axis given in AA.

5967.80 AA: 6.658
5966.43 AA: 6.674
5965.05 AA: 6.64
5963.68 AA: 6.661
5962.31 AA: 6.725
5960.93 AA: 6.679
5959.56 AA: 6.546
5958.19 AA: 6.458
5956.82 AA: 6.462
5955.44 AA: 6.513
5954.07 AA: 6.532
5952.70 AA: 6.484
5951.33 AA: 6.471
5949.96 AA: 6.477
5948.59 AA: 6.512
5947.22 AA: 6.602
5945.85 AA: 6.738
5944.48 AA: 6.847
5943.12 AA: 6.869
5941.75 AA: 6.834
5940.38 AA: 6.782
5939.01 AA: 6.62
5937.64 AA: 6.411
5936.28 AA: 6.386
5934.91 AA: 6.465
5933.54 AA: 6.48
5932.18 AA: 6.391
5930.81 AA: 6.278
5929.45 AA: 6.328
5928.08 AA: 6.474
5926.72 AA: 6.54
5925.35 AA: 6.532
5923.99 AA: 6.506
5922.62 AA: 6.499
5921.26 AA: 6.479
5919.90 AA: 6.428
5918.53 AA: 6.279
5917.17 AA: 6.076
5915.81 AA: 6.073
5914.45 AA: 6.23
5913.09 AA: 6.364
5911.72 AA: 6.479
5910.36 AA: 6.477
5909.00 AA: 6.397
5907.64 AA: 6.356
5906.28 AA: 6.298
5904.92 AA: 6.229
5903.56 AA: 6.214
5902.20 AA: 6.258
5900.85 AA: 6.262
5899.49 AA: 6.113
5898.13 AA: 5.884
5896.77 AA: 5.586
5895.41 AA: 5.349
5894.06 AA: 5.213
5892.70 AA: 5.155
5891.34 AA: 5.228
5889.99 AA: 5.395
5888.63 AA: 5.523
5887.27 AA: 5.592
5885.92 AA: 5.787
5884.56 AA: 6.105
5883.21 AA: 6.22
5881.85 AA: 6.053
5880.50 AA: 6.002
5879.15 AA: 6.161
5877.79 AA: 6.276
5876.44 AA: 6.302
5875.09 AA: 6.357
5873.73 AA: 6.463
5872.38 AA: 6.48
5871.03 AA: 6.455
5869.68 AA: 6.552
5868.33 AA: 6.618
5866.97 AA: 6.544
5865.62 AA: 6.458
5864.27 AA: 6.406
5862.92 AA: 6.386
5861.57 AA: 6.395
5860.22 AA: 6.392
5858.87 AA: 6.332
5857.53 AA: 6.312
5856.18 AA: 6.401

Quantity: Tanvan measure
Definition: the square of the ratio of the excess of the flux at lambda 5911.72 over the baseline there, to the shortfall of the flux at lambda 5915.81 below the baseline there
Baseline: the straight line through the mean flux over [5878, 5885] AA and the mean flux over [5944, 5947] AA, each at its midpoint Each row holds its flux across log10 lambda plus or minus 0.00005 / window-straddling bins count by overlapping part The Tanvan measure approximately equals 0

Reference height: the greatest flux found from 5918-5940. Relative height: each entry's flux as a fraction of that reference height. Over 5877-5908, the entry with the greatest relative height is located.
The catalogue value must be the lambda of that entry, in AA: 5907.64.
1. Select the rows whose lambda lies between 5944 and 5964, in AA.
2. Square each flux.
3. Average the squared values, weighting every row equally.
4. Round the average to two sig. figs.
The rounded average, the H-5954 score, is 43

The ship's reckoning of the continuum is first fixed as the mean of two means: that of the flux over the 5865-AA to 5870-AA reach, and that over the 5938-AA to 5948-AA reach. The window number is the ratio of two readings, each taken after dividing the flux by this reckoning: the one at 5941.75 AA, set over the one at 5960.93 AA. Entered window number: 1.02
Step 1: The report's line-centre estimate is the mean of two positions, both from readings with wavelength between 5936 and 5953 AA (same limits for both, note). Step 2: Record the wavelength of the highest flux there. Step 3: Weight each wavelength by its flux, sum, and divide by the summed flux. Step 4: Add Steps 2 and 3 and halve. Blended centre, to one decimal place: 5943.8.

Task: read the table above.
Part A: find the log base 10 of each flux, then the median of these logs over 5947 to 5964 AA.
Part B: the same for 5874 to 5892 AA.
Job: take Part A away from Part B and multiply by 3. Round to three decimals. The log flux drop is -0.095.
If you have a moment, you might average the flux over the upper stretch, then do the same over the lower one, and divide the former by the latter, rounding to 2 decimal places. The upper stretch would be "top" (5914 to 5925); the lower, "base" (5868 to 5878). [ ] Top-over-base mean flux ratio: 0.98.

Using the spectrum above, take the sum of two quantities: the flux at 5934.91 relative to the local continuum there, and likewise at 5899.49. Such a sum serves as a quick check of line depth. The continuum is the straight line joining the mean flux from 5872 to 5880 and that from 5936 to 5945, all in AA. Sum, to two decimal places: 1.92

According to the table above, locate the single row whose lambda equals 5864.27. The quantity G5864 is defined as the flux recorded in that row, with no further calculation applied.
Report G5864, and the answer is 6.406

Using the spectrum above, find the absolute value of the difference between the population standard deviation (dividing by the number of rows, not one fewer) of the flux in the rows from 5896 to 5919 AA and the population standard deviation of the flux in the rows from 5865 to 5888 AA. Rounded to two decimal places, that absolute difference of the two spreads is 0.06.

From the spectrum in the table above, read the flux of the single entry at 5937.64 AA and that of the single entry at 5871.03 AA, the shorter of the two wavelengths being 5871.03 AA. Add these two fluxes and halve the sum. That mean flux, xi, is 6.43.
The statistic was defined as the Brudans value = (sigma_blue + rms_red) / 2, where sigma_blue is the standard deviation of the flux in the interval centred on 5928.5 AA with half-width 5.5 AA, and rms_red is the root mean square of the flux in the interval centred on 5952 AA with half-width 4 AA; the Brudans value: 3.3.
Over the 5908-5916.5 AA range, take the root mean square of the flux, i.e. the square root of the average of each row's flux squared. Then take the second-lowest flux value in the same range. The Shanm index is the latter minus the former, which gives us -0.11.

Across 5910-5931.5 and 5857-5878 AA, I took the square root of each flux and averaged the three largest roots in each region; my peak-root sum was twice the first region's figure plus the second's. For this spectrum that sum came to 7.67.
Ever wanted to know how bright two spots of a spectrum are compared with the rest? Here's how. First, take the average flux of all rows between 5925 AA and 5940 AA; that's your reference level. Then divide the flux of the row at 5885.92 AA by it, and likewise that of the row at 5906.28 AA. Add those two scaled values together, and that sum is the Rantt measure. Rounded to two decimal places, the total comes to 1.87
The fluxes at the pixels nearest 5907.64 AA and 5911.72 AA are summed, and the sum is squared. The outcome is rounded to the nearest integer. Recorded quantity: 165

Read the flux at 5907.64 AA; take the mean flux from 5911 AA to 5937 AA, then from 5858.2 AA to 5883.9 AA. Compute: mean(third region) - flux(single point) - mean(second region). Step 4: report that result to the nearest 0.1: -6.4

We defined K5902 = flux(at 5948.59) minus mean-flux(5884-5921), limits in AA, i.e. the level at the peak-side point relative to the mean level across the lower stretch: 0.5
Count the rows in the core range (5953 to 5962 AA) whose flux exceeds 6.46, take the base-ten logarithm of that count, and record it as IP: 0.70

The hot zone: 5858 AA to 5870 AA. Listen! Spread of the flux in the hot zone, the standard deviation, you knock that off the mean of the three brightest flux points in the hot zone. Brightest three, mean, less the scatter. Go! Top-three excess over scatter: 6.48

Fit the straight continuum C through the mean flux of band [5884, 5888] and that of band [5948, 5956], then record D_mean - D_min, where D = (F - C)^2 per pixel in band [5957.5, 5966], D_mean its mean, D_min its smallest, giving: 0.006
